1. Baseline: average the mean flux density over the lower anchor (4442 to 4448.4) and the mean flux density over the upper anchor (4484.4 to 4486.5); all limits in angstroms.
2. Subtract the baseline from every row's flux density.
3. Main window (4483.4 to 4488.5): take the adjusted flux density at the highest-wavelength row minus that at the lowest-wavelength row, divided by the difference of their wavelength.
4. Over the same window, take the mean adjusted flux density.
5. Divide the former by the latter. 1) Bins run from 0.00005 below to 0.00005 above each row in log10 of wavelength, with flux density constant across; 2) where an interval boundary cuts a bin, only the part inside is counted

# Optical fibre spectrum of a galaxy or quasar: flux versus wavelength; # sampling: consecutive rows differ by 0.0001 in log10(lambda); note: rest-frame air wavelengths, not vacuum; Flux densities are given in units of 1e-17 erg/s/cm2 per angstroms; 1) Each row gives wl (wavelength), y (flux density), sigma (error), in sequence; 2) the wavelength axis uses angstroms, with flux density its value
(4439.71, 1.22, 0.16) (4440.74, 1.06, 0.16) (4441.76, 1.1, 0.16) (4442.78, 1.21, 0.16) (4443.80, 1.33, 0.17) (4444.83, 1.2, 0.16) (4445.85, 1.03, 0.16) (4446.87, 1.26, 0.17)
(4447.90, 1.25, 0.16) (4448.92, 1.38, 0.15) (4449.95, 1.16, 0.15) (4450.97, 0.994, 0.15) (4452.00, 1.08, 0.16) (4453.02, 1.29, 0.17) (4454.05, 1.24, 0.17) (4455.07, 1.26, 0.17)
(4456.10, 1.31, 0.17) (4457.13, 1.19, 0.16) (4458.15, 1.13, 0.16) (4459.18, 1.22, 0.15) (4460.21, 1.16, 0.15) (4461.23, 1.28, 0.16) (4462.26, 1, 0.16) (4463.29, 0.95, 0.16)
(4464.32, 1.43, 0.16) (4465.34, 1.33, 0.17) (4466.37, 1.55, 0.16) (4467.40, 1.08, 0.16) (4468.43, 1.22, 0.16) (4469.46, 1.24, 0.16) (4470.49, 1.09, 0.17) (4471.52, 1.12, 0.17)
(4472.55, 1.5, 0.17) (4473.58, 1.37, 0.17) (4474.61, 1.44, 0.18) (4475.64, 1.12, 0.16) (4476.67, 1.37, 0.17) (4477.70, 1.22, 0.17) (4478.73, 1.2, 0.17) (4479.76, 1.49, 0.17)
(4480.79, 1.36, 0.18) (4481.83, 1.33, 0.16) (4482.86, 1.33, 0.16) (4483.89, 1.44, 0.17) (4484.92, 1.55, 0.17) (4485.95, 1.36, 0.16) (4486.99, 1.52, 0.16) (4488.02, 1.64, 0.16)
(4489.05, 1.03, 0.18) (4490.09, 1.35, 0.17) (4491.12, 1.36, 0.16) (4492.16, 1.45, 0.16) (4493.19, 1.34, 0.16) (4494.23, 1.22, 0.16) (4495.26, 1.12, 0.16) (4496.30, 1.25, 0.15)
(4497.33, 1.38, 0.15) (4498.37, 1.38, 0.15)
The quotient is 0.29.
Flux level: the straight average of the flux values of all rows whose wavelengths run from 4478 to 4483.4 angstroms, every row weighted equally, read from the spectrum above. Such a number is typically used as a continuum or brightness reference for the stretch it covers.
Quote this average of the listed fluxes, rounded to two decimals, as 1.34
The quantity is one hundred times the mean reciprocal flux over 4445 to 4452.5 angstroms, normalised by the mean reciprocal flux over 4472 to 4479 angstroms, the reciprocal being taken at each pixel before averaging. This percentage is 113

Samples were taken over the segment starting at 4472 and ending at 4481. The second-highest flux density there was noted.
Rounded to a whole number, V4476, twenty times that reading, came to 30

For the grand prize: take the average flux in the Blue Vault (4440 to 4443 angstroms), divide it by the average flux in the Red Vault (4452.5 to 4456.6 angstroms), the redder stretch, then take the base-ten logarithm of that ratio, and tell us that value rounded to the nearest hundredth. -0.06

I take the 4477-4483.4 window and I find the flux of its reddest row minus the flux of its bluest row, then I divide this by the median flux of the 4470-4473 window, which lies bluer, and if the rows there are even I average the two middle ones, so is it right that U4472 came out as 0.10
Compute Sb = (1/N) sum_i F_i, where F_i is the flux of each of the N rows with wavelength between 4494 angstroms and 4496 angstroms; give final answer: 1.17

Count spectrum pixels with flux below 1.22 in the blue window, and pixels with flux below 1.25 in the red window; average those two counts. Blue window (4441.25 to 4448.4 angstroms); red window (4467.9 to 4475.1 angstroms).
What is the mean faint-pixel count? 4.00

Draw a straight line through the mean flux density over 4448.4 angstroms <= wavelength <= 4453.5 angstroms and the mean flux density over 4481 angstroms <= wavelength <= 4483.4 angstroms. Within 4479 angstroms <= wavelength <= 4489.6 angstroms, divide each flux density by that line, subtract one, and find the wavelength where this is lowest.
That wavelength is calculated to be 4489.05 angstroms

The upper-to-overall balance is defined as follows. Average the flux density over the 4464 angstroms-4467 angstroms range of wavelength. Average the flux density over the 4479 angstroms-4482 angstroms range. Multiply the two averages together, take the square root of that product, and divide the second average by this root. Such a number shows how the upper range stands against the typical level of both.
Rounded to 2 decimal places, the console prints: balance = 0.98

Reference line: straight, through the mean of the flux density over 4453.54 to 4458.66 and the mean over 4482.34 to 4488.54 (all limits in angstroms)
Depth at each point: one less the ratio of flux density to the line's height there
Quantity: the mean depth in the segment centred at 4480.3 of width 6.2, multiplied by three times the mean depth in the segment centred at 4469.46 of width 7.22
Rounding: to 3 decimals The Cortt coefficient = 0.014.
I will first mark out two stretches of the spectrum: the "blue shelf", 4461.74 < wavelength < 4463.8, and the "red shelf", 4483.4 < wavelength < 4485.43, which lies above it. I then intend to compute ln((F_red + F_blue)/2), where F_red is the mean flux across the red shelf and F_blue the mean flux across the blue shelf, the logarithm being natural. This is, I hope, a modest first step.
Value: 0.211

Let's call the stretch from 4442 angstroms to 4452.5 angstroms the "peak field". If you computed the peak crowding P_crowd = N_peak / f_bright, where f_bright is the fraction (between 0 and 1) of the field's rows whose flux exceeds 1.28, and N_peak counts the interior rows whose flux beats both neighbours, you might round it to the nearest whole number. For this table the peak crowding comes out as 15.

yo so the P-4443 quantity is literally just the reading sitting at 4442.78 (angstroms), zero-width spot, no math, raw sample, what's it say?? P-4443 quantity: 1.21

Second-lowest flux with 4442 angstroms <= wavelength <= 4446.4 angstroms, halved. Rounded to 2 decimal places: 0.60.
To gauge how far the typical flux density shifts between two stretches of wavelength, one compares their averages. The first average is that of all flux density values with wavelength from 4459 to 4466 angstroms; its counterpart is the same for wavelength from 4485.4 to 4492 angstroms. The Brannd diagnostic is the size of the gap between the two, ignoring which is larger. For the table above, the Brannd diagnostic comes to 0.18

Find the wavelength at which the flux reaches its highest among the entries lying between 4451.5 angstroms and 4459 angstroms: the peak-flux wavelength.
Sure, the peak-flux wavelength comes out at 4456.10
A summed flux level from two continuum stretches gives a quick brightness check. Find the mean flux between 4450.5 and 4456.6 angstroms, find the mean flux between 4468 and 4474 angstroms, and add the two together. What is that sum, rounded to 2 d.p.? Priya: 2.45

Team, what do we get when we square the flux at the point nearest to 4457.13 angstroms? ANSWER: 1.42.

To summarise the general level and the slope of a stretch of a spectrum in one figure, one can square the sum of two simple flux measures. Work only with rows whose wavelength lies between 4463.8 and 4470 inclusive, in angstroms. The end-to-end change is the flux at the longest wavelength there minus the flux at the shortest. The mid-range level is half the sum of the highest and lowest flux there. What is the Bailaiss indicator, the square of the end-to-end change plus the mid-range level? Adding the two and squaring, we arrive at 1.3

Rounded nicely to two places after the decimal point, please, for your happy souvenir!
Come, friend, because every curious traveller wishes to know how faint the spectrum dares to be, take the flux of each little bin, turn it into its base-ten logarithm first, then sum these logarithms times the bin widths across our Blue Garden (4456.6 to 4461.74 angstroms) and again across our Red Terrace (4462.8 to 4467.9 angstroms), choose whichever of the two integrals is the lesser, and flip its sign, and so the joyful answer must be -0.40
